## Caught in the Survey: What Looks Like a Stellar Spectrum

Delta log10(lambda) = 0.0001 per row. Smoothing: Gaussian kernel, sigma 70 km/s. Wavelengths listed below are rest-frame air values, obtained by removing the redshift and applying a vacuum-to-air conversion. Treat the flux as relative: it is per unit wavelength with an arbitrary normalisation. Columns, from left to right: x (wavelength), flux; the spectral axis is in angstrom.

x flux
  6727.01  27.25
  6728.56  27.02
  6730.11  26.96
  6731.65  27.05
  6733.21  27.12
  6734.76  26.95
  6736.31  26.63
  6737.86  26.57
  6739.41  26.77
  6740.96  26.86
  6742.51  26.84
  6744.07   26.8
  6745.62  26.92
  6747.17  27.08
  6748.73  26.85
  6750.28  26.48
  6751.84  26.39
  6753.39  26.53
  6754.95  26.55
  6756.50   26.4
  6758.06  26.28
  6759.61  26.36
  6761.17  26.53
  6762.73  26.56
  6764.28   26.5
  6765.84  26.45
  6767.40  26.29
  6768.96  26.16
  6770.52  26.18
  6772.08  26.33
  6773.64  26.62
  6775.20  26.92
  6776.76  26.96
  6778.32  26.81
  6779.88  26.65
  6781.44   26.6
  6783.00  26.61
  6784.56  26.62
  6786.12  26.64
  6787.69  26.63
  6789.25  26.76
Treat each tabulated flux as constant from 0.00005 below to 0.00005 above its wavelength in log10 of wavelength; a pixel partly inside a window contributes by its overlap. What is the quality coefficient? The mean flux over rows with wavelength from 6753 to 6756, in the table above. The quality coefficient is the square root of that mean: 5.15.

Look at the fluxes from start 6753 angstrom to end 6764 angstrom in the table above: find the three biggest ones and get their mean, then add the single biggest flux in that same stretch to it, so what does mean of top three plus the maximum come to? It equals 53.1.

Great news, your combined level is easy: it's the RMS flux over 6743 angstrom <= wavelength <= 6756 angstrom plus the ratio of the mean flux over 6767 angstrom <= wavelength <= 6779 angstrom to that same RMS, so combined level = 27.7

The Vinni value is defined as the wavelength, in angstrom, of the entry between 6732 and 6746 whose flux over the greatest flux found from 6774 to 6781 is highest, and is 6733.21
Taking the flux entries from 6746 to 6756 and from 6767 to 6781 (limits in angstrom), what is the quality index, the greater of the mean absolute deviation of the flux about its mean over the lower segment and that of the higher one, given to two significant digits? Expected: 0.27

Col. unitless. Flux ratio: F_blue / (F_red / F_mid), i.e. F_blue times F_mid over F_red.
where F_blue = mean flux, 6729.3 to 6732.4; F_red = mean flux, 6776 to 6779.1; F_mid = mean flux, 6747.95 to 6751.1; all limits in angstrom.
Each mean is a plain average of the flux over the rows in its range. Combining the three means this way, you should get 26.8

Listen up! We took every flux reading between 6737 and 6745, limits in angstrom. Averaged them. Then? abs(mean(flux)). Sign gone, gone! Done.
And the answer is 26.8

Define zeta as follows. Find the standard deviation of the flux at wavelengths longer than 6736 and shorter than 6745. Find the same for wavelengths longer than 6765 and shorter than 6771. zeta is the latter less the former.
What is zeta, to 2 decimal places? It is 0.01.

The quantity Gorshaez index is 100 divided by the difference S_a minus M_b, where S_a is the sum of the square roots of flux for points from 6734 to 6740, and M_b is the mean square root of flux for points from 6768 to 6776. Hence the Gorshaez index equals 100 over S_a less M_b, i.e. 6.4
